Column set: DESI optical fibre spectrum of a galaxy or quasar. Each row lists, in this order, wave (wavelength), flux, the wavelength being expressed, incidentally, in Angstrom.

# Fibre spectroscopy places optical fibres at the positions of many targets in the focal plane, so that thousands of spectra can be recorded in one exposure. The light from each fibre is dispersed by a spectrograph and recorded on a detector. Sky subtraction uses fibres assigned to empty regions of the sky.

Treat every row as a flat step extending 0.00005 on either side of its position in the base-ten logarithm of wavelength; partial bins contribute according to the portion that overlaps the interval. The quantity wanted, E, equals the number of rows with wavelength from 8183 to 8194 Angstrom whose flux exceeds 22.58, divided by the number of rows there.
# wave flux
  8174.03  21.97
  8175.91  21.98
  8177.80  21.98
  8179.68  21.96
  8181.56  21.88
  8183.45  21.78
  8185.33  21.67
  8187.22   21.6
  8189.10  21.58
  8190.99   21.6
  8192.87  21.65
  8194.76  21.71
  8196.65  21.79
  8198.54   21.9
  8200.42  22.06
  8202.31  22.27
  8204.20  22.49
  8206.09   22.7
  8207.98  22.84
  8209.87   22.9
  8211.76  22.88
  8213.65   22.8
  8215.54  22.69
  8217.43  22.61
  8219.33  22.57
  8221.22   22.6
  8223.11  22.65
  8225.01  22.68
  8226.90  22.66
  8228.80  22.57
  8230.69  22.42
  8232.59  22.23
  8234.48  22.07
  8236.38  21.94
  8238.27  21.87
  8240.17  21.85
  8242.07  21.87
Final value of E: 0.00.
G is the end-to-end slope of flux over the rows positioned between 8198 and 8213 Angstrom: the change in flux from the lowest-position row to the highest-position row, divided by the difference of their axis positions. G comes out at 0.07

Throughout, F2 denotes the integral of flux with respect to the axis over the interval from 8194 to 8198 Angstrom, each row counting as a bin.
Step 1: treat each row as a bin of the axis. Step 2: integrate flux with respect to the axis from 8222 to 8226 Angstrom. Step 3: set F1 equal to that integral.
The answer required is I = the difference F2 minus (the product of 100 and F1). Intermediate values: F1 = 90.7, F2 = 87.0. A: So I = -8980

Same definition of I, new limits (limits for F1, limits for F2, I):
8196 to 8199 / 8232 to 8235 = -6481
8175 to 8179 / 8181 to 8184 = -8717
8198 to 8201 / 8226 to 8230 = -6522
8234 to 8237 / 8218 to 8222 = -6502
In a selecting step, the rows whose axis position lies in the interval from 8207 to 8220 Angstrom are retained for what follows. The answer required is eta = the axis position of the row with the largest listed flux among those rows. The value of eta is 8209.87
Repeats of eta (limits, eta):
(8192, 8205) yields 8204.20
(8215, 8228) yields 8215.54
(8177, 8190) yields 8177.80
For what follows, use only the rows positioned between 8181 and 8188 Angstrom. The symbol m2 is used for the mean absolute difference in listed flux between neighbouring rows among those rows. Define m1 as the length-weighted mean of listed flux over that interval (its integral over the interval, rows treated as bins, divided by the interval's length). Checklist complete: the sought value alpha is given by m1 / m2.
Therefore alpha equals 233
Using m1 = 21.7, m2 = 0.09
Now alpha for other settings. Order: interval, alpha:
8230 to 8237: 138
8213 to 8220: 295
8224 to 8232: 260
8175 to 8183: 658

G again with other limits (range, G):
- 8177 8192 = -0.03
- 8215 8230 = -0.01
